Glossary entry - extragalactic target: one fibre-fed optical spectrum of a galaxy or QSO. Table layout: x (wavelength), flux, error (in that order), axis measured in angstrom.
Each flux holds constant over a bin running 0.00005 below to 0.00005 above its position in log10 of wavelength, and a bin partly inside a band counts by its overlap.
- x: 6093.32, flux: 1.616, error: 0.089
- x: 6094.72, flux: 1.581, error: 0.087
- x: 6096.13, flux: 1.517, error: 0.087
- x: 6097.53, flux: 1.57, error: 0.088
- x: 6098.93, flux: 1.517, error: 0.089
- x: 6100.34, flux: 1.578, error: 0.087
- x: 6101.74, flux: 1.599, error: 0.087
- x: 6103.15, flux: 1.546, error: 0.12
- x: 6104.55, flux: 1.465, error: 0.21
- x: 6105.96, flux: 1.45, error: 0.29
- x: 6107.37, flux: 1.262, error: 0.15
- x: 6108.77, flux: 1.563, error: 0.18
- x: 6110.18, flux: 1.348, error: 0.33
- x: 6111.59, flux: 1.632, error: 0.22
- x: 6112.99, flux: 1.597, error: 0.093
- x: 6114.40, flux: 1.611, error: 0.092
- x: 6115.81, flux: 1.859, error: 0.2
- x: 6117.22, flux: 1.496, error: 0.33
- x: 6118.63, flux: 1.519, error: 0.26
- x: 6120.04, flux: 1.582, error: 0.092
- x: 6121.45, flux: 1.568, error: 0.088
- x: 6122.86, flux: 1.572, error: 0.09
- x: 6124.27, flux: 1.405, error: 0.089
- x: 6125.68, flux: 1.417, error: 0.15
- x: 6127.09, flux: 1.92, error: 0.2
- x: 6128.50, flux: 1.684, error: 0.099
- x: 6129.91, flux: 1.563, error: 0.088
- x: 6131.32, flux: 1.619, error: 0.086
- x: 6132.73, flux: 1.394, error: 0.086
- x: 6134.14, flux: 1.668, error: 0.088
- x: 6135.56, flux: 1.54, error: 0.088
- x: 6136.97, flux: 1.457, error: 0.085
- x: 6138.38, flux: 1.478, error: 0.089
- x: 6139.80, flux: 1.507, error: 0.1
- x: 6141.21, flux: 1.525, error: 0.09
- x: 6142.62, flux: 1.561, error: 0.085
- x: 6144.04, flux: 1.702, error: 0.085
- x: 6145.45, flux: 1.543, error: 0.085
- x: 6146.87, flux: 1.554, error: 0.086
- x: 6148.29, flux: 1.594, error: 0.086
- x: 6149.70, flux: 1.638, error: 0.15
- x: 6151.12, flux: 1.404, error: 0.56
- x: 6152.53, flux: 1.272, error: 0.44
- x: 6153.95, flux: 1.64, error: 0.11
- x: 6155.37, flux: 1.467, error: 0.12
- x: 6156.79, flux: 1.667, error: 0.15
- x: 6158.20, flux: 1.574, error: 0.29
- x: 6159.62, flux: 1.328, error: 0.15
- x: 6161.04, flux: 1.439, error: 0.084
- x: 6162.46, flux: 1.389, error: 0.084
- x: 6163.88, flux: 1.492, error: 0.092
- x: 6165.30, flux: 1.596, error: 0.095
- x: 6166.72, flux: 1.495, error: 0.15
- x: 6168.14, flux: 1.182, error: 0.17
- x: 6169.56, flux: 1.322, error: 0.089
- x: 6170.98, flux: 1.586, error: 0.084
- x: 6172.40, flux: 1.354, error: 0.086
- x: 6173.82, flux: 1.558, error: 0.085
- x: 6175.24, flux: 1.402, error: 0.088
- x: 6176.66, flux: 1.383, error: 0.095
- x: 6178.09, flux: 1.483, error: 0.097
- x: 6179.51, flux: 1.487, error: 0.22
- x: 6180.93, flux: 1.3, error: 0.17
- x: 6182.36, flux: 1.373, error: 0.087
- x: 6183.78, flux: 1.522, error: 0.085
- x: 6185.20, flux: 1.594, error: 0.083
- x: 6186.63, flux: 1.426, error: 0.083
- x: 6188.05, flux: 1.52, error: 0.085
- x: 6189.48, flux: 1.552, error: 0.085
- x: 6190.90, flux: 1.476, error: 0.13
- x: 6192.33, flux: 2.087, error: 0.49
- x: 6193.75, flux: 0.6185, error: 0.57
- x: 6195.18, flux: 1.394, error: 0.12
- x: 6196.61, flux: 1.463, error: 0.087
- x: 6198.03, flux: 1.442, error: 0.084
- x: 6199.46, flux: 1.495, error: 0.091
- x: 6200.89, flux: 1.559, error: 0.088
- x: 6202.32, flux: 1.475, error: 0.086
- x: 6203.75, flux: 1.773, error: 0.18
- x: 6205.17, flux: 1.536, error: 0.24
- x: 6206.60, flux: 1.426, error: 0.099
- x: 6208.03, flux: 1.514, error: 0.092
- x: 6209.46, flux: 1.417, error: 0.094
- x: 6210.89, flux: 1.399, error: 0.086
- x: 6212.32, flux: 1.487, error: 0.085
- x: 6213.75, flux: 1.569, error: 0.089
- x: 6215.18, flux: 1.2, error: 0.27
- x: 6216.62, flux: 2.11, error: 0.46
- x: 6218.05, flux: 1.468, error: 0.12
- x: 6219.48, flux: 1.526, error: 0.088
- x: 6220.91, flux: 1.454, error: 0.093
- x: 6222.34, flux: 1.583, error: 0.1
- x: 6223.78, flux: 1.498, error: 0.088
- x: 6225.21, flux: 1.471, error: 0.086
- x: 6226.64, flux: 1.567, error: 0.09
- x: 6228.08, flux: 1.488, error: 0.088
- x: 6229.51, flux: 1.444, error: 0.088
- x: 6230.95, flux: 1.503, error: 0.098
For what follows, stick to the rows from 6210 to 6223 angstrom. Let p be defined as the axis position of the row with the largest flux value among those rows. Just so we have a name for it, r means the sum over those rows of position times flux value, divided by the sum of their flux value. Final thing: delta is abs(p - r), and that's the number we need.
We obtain 0.1 angstrom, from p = 6216.62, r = 6216.7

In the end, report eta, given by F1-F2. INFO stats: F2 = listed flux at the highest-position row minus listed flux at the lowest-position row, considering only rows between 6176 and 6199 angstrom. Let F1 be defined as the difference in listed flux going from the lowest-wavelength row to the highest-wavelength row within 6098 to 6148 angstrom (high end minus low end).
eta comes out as 0.0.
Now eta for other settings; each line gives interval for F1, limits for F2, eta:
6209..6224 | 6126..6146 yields 0.5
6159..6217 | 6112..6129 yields 0.7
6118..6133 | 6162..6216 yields 0.1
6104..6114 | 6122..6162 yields 0.3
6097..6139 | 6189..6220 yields -0.1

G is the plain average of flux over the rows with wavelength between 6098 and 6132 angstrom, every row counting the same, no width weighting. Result 1.56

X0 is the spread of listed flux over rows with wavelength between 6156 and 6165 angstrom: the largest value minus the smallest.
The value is 0.34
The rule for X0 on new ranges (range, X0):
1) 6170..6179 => 0.23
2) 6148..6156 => 0.37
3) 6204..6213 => 0.14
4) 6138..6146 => 0.22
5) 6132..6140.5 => 0.27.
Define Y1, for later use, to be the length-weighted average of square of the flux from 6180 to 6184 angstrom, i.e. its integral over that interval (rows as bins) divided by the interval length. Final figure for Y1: 1.93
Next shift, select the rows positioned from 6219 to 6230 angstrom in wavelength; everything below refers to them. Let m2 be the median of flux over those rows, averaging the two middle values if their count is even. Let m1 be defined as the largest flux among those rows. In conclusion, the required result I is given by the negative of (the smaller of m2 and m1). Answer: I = -1.493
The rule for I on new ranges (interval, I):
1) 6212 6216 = -1.487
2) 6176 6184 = -1.433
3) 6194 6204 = -1.475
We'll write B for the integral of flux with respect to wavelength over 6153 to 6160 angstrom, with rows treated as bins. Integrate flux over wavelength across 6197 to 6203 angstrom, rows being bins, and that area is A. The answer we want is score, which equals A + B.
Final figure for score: 20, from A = 8.9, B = 10.7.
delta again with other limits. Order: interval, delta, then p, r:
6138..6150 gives 0.1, 6144.04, 6144.1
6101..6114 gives 4.2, 6111.59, 6107.4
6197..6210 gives 0.0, 6203.75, 6203.7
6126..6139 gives 5.4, 6127.09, 6132.5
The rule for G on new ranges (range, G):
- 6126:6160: 1.55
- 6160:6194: 1.44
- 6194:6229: 1.51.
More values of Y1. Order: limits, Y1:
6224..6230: 2.24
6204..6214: 2.22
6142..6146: 2.58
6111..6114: 2.61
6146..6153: 2.27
